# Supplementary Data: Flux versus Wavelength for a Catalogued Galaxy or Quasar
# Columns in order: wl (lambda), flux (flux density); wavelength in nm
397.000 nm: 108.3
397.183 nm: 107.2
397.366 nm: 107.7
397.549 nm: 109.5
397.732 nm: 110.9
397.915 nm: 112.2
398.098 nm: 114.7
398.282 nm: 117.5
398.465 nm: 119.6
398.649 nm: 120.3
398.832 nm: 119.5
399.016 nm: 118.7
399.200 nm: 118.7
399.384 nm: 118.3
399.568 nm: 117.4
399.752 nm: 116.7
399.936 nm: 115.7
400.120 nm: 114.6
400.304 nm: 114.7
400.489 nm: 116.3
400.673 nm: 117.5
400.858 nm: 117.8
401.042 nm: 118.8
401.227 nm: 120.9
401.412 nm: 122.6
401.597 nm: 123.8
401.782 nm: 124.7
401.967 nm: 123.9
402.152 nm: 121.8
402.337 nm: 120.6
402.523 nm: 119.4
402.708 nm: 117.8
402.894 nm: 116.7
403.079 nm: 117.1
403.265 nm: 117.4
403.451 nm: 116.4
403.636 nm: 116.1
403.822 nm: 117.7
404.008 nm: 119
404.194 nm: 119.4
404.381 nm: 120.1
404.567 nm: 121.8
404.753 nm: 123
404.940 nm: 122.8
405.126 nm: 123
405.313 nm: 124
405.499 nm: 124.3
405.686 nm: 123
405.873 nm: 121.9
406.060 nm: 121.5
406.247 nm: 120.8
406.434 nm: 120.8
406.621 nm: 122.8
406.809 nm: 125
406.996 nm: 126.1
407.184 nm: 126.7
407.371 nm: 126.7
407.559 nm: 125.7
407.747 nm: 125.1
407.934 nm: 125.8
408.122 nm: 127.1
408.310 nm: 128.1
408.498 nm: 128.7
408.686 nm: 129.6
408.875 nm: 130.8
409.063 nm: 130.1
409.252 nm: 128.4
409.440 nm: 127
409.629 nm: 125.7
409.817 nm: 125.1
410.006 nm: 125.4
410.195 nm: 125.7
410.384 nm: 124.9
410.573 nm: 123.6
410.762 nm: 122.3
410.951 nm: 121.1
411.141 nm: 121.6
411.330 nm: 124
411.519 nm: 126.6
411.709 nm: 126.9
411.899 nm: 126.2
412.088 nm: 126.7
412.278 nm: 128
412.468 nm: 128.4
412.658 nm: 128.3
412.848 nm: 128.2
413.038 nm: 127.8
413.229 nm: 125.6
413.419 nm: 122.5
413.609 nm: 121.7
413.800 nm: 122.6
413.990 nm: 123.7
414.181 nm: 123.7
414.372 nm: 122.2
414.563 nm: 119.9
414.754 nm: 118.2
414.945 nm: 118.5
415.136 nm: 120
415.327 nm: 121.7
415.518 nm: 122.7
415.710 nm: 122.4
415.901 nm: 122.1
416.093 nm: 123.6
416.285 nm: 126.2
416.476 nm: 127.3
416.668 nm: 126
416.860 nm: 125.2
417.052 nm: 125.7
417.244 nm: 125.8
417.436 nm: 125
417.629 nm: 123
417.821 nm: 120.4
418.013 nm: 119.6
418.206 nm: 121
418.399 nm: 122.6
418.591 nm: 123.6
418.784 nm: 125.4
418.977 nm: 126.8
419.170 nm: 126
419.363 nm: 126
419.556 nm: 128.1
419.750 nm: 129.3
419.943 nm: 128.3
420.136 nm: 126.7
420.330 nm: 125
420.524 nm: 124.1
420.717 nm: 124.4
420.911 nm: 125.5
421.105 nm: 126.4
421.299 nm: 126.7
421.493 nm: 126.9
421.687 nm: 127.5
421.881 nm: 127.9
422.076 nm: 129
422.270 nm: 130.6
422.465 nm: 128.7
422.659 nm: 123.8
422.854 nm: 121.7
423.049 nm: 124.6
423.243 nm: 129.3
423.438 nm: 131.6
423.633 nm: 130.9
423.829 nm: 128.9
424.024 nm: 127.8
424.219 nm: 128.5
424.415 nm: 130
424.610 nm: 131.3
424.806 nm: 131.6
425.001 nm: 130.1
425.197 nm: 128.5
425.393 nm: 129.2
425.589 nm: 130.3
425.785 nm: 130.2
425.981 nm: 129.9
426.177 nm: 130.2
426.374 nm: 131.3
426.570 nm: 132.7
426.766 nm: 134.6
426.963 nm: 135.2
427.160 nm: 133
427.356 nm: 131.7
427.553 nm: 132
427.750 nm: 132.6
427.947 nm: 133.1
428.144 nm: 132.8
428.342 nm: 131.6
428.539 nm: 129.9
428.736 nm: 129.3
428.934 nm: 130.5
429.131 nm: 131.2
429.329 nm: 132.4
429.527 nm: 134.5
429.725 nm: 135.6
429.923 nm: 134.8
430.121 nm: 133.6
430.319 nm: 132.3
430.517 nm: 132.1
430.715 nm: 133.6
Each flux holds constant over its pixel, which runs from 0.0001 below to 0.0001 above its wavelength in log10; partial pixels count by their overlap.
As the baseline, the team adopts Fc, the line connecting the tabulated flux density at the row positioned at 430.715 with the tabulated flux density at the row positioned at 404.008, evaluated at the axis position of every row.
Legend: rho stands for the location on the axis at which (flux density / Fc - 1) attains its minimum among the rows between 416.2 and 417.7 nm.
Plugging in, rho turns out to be 417.629 nm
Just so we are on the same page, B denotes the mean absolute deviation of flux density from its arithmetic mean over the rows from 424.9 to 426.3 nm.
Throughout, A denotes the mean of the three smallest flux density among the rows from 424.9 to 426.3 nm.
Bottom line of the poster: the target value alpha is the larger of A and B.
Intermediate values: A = 129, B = 0.53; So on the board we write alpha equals 129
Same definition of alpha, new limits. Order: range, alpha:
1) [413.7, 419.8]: 119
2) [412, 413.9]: 122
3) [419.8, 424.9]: 123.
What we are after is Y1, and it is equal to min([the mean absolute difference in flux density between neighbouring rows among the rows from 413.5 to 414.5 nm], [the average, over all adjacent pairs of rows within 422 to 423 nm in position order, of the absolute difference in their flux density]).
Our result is 0.9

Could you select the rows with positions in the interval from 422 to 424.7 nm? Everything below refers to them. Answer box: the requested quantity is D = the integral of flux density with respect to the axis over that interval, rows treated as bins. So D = 347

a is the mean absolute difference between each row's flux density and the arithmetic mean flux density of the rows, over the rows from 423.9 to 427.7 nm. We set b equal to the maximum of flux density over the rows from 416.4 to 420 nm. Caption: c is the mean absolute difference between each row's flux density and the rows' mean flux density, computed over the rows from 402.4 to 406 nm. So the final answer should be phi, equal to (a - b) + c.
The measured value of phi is -125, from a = 1.6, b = 129.3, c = 2.47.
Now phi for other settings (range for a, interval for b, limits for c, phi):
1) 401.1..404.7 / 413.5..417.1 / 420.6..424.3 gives -123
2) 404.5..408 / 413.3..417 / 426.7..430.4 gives -124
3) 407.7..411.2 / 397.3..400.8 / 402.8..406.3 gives -116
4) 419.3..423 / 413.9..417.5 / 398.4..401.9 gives -123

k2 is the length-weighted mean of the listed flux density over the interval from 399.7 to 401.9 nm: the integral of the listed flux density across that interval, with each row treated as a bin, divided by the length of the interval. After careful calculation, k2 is 119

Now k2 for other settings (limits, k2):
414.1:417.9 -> 123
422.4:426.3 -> 129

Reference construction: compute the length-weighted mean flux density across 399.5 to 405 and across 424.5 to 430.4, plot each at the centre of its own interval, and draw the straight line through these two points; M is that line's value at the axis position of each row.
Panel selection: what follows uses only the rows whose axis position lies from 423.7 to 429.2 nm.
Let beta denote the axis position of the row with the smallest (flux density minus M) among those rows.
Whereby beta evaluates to 428.736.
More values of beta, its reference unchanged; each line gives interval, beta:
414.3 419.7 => 418.013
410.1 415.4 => 414.754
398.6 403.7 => 403.636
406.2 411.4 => 410.951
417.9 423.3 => 422.854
